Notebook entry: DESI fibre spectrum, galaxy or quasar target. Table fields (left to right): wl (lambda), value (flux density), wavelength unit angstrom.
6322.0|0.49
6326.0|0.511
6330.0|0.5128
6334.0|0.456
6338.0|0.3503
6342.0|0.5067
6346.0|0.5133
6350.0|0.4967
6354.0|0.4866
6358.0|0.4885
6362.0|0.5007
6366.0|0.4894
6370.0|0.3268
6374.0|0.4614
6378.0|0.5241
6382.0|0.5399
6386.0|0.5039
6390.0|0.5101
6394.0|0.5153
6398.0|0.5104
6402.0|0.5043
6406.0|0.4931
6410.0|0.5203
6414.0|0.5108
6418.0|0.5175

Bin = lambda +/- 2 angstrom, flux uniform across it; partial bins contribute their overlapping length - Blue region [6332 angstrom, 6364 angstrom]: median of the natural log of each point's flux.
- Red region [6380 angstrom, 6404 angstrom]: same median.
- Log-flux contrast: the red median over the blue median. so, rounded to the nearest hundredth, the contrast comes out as 0.95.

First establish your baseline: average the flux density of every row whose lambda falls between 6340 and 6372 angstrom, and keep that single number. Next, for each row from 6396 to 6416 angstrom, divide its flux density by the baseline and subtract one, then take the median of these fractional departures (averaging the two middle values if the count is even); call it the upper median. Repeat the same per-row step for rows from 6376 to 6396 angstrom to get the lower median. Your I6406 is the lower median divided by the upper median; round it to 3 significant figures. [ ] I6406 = 1.14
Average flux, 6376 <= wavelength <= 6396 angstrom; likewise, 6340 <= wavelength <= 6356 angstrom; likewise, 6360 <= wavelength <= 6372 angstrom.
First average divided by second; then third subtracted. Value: 0.60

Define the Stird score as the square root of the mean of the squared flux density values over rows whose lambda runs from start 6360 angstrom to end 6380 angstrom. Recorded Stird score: 0.466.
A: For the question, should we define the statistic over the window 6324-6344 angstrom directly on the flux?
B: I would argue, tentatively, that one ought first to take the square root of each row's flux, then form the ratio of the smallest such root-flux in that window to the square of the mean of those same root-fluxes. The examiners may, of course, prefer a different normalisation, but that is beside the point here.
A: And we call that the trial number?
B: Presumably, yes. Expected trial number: 1.27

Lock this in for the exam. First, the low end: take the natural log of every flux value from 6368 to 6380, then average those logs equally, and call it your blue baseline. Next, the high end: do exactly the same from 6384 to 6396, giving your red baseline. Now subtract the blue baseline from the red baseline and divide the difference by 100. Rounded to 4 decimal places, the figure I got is 0.0017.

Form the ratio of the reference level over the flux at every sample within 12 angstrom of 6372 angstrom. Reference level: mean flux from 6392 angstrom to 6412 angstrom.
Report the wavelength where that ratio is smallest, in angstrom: 6382.0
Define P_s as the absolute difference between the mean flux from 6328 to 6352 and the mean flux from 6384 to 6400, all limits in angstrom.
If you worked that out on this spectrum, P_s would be 0.037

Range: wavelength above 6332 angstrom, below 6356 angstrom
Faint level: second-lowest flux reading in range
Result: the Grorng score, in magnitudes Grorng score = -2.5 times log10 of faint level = 0.853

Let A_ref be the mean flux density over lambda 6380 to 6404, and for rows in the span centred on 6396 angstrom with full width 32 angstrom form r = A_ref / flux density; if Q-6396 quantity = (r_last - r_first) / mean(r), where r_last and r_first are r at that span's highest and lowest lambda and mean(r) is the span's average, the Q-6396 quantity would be 0.036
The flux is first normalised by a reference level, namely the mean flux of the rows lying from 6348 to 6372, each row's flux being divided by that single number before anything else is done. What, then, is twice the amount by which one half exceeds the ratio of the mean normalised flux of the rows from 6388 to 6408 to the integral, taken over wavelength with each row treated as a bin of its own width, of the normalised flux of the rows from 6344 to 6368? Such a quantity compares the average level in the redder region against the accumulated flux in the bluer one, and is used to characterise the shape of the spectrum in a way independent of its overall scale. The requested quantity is 0.91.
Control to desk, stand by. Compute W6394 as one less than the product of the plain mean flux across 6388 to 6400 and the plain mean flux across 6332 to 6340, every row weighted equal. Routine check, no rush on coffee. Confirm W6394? -0.794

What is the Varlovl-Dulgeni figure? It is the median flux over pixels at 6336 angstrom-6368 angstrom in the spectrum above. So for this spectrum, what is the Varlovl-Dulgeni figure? 0.493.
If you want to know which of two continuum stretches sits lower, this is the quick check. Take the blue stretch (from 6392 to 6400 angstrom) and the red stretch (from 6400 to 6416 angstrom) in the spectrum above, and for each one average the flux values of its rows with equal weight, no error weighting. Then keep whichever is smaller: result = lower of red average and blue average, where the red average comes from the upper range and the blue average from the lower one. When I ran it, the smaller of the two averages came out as 0.51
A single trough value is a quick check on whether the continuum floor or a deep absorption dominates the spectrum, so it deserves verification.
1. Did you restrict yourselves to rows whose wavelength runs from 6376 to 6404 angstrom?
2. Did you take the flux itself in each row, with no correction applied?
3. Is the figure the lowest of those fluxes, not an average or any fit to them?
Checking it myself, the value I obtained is 0.5039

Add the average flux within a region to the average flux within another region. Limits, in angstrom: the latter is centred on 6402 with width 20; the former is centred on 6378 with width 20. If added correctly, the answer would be 0.98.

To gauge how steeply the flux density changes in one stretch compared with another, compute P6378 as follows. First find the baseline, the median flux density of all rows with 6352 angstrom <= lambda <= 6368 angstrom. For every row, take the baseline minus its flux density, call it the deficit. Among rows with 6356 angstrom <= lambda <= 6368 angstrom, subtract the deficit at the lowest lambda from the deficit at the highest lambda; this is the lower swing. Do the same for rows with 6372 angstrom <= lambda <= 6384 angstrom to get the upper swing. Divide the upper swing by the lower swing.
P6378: 87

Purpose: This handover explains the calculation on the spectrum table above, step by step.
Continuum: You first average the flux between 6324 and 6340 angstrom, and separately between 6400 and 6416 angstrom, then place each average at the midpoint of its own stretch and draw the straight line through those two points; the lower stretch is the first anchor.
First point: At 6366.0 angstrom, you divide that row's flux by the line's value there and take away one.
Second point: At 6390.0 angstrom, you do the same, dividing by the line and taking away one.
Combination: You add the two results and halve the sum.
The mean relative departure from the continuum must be 0.02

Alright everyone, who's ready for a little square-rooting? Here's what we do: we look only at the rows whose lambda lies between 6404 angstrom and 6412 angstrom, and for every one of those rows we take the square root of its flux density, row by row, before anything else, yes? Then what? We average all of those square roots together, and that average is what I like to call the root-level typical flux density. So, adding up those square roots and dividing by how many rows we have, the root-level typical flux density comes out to 0.712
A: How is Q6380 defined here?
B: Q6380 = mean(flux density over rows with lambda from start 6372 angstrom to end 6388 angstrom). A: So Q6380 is 0.51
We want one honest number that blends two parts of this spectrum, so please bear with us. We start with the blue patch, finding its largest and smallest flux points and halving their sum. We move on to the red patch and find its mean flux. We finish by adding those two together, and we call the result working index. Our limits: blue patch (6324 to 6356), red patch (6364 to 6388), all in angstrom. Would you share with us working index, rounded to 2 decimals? 0.91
